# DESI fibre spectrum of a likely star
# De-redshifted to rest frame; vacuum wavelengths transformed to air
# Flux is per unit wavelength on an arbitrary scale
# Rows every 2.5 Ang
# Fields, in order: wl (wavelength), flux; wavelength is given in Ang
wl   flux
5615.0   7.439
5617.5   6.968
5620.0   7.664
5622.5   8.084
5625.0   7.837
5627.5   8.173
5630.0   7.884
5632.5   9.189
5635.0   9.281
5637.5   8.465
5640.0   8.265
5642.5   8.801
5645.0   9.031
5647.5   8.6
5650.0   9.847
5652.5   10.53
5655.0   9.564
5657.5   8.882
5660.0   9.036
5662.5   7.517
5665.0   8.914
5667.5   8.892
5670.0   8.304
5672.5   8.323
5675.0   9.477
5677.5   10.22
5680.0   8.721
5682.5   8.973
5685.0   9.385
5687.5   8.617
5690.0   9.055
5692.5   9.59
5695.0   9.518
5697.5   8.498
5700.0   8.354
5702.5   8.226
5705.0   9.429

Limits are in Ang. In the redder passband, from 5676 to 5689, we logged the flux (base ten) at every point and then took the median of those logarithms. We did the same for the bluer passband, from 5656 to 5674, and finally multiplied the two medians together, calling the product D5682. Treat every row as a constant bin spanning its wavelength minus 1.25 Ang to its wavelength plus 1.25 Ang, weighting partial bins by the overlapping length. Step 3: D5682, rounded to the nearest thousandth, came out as 0.904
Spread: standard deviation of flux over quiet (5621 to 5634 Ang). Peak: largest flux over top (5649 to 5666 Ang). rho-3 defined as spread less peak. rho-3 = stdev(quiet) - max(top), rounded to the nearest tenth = -10.0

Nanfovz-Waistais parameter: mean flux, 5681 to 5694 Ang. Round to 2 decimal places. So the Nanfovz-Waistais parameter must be 9.12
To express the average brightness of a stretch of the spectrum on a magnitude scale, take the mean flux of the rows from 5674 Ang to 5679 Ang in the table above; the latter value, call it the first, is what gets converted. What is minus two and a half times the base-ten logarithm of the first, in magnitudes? -2.48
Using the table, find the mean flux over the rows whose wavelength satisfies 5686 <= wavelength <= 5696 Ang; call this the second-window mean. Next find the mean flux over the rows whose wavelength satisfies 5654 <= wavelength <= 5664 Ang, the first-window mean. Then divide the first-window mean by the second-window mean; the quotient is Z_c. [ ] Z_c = 0.95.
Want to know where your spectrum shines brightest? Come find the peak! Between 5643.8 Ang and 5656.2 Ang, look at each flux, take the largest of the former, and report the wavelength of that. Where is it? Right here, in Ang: 5652.5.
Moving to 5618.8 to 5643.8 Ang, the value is 5635.0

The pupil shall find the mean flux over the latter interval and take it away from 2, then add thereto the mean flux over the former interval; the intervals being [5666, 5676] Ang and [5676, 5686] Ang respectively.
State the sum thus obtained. 1.4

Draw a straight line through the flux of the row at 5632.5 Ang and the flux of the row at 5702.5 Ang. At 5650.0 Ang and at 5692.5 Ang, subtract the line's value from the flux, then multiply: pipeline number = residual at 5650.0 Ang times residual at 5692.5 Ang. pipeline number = 1.1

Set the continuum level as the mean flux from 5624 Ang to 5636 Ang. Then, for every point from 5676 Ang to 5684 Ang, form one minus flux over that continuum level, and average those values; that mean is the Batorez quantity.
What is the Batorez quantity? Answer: -0.10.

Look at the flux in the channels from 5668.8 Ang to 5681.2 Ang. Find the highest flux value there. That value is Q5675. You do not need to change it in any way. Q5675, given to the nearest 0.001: 10.220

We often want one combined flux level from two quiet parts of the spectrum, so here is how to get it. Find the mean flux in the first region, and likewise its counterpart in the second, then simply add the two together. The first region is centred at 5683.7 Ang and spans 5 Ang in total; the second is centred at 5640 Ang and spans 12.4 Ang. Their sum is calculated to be 17.9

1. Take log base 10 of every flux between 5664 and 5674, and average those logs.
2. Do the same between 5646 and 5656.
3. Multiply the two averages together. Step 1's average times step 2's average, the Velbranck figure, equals 0.919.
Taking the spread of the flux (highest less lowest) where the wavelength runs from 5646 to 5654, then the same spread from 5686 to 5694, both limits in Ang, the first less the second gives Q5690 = 1.0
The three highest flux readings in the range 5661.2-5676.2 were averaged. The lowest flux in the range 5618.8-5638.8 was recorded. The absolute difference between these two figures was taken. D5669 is 1.43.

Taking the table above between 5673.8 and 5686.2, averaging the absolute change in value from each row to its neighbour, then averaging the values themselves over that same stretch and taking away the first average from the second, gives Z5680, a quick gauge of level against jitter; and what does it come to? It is 8.63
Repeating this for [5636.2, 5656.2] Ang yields 8.52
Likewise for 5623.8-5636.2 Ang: 7.97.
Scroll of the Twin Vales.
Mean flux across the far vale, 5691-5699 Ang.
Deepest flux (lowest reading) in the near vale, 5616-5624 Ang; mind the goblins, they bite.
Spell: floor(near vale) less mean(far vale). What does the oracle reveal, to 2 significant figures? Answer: -2.2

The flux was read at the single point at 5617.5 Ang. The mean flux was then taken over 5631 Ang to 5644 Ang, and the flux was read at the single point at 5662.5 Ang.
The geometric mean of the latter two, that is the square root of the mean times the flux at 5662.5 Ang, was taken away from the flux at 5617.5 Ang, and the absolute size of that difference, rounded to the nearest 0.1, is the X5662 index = 1.2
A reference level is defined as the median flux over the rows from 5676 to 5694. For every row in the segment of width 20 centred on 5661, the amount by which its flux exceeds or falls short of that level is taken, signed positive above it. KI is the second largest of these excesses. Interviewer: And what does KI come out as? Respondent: 0.51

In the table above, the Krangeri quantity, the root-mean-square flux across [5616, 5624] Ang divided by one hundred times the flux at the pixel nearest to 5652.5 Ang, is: 0.0072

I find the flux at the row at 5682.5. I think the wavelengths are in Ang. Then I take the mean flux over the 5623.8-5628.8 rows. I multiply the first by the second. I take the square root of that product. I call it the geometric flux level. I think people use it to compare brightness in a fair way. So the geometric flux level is 8.48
